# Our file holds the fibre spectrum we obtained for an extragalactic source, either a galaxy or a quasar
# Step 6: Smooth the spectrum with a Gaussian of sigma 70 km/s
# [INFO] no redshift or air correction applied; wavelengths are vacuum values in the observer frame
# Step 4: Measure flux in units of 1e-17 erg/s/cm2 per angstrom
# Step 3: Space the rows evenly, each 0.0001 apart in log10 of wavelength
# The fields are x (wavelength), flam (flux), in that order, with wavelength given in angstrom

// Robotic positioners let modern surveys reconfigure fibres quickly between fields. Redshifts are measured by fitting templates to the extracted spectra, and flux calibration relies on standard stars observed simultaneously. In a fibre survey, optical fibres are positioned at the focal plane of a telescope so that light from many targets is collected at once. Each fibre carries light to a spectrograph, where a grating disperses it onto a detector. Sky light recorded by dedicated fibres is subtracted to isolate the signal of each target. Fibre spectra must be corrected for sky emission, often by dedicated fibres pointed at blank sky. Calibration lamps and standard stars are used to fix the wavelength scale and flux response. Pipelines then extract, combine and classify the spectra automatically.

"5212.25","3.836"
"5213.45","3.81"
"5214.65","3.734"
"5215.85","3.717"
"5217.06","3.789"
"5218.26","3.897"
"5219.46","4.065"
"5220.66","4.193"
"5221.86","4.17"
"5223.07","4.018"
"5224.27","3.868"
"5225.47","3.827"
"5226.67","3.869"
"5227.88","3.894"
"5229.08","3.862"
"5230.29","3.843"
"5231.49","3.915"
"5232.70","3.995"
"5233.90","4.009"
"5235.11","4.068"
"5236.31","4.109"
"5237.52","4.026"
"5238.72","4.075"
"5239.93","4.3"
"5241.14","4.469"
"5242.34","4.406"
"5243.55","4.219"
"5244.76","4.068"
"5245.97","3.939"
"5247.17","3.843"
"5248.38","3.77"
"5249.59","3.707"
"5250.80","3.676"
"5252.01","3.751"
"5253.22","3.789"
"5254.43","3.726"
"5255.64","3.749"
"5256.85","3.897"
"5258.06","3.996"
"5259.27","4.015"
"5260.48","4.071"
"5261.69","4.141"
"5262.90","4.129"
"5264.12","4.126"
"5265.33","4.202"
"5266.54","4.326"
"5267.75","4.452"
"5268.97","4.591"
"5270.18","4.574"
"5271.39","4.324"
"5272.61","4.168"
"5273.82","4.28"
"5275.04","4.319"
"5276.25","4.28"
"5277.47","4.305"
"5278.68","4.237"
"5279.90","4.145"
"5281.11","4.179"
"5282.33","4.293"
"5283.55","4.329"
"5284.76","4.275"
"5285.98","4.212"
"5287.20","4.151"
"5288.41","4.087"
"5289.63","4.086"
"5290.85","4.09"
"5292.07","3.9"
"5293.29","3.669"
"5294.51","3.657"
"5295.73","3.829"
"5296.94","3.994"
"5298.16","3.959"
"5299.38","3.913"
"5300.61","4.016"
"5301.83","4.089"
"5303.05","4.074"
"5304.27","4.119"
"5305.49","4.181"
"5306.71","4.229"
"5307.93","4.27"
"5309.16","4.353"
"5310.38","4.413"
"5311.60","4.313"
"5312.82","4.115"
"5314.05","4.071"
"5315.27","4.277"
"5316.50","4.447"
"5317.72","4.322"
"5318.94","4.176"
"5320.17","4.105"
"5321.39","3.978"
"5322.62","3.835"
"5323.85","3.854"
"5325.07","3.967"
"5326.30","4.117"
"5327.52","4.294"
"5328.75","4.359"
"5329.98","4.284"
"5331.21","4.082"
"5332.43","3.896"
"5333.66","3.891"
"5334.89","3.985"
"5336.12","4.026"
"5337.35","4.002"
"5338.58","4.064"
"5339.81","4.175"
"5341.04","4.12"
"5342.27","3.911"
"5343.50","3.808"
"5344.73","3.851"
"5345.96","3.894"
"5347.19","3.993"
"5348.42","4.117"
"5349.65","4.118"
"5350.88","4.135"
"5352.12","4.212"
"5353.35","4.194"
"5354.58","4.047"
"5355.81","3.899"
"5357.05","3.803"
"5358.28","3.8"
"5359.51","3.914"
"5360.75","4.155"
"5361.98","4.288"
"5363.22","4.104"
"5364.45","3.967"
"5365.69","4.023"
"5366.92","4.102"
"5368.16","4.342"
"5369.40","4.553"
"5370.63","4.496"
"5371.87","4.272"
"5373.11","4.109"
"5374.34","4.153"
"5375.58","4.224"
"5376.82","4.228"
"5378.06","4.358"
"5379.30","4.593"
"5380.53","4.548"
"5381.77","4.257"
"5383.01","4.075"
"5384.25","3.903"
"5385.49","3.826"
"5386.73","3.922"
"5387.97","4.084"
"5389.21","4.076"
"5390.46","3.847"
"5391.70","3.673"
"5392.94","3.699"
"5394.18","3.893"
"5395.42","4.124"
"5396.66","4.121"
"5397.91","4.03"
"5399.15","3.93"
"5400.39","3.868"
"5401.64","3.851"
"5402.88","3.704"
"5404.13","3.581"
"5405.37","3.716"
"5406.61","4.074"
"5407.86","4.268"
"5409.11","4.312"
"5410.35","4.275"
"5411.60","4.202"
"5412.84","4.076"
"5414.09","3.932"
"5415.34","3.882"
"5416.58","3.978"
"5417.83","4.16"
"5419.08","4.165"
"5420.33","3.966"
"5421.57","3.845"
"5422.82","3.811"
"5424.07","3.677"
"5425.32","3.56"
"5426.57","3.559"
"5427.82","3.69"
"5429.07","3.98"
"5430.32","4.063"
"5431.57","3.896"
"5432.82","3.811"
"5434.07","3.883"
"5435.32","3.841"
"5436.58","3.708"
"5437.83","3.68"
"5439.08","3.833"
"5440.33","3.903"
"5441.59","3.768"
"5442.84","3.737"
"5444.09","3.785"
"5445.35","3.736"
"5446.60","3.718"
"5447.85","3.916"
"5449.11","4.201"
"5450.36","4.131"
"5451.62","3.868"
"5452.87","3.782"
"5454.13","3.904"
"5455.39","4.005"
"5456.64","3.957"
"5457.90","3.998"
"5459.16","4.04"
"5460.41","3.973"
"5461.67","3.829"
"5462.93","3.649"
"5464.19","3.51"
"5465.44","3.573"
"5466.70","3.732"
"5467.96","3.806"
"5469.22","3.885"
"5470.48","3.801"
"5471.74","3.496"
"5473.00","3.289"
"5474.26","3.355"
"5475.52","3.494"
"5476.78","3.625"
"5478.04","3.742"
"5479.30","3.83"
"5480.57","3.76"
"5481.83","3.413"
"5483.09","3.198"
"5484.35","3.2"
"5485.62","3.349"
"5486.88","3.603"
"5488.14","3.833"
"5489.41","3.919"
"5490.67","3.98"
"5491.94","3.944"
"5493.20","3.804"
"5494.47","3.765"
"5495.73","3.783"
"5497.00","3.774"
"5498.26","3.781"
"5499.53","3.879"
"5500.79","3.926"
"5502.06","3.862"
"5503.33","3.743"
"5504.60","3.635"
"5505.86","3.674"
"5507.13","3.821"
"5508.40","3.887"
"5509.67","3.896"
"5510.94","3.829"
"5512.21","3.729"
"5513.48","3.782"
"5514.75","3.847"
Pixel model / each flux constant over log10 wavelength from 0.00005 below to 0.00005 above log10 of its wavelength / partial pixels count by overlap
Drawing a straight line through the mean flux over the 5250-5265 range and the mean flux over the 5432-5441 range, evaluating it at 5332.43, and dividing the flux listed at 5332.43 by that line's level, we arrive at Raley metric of 1.01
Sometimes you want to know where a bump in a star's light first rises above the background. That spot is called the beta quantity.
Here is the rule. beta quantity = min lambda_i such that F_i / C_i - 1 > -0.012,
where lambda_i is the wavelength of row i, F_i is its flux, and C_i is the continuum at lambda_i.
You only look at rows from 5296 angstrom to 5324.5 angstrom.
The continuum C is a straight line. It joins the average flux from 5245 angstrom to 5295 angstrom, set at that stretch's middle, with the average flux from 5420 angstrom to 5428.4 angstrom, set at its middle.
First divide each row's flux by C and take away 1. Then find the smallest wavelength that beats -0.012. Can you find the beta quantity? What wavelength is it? 5296.94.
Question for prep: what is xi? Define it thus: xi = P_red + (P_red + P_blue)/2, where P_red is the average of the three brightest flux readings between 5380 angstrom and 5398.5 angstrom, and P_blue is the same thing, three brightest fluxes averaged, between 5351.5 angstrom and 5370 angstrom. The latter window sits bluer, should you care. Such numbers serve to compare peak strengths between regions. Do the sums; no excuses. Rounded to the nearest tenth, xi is 8.7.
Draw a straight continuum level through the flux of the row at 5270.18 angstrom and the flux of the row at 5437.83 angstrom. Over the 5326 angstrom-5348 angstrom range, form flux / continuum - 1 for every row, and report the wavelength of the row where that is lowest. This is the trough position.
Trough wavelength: 5343.50 angstrom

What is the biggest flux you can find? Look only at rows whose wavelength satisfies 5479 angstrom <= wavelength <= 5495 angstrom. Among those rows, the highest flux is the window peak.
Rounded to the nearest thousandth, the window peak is 3.980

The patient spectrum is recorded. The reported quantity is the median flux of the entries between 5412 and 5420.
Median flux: 4.03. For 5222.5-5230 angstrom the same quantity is 3.87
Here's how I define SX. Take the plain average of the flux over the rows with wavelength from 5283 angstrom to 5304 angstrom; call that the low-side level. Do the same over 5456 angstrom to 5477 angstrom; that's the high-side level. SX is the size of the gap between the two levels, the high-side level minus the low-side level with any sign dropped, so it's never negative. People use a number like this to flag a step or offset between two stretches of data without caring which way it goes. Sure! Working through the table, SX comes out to 0.31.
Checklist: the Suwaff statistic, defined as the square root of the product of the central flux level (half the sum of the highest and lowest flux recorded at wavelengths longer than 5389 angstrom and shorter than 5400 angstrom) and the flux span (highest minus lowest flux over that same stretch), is 1.33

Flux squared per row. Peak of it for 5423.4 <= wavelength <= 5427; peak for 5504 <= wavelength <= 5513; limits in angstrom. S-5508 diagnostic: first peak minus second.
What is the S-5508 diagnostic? -2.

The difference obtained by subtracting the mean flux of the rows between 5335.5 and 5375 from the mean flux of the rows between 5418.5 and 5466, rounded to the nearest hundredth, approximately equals -0.24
